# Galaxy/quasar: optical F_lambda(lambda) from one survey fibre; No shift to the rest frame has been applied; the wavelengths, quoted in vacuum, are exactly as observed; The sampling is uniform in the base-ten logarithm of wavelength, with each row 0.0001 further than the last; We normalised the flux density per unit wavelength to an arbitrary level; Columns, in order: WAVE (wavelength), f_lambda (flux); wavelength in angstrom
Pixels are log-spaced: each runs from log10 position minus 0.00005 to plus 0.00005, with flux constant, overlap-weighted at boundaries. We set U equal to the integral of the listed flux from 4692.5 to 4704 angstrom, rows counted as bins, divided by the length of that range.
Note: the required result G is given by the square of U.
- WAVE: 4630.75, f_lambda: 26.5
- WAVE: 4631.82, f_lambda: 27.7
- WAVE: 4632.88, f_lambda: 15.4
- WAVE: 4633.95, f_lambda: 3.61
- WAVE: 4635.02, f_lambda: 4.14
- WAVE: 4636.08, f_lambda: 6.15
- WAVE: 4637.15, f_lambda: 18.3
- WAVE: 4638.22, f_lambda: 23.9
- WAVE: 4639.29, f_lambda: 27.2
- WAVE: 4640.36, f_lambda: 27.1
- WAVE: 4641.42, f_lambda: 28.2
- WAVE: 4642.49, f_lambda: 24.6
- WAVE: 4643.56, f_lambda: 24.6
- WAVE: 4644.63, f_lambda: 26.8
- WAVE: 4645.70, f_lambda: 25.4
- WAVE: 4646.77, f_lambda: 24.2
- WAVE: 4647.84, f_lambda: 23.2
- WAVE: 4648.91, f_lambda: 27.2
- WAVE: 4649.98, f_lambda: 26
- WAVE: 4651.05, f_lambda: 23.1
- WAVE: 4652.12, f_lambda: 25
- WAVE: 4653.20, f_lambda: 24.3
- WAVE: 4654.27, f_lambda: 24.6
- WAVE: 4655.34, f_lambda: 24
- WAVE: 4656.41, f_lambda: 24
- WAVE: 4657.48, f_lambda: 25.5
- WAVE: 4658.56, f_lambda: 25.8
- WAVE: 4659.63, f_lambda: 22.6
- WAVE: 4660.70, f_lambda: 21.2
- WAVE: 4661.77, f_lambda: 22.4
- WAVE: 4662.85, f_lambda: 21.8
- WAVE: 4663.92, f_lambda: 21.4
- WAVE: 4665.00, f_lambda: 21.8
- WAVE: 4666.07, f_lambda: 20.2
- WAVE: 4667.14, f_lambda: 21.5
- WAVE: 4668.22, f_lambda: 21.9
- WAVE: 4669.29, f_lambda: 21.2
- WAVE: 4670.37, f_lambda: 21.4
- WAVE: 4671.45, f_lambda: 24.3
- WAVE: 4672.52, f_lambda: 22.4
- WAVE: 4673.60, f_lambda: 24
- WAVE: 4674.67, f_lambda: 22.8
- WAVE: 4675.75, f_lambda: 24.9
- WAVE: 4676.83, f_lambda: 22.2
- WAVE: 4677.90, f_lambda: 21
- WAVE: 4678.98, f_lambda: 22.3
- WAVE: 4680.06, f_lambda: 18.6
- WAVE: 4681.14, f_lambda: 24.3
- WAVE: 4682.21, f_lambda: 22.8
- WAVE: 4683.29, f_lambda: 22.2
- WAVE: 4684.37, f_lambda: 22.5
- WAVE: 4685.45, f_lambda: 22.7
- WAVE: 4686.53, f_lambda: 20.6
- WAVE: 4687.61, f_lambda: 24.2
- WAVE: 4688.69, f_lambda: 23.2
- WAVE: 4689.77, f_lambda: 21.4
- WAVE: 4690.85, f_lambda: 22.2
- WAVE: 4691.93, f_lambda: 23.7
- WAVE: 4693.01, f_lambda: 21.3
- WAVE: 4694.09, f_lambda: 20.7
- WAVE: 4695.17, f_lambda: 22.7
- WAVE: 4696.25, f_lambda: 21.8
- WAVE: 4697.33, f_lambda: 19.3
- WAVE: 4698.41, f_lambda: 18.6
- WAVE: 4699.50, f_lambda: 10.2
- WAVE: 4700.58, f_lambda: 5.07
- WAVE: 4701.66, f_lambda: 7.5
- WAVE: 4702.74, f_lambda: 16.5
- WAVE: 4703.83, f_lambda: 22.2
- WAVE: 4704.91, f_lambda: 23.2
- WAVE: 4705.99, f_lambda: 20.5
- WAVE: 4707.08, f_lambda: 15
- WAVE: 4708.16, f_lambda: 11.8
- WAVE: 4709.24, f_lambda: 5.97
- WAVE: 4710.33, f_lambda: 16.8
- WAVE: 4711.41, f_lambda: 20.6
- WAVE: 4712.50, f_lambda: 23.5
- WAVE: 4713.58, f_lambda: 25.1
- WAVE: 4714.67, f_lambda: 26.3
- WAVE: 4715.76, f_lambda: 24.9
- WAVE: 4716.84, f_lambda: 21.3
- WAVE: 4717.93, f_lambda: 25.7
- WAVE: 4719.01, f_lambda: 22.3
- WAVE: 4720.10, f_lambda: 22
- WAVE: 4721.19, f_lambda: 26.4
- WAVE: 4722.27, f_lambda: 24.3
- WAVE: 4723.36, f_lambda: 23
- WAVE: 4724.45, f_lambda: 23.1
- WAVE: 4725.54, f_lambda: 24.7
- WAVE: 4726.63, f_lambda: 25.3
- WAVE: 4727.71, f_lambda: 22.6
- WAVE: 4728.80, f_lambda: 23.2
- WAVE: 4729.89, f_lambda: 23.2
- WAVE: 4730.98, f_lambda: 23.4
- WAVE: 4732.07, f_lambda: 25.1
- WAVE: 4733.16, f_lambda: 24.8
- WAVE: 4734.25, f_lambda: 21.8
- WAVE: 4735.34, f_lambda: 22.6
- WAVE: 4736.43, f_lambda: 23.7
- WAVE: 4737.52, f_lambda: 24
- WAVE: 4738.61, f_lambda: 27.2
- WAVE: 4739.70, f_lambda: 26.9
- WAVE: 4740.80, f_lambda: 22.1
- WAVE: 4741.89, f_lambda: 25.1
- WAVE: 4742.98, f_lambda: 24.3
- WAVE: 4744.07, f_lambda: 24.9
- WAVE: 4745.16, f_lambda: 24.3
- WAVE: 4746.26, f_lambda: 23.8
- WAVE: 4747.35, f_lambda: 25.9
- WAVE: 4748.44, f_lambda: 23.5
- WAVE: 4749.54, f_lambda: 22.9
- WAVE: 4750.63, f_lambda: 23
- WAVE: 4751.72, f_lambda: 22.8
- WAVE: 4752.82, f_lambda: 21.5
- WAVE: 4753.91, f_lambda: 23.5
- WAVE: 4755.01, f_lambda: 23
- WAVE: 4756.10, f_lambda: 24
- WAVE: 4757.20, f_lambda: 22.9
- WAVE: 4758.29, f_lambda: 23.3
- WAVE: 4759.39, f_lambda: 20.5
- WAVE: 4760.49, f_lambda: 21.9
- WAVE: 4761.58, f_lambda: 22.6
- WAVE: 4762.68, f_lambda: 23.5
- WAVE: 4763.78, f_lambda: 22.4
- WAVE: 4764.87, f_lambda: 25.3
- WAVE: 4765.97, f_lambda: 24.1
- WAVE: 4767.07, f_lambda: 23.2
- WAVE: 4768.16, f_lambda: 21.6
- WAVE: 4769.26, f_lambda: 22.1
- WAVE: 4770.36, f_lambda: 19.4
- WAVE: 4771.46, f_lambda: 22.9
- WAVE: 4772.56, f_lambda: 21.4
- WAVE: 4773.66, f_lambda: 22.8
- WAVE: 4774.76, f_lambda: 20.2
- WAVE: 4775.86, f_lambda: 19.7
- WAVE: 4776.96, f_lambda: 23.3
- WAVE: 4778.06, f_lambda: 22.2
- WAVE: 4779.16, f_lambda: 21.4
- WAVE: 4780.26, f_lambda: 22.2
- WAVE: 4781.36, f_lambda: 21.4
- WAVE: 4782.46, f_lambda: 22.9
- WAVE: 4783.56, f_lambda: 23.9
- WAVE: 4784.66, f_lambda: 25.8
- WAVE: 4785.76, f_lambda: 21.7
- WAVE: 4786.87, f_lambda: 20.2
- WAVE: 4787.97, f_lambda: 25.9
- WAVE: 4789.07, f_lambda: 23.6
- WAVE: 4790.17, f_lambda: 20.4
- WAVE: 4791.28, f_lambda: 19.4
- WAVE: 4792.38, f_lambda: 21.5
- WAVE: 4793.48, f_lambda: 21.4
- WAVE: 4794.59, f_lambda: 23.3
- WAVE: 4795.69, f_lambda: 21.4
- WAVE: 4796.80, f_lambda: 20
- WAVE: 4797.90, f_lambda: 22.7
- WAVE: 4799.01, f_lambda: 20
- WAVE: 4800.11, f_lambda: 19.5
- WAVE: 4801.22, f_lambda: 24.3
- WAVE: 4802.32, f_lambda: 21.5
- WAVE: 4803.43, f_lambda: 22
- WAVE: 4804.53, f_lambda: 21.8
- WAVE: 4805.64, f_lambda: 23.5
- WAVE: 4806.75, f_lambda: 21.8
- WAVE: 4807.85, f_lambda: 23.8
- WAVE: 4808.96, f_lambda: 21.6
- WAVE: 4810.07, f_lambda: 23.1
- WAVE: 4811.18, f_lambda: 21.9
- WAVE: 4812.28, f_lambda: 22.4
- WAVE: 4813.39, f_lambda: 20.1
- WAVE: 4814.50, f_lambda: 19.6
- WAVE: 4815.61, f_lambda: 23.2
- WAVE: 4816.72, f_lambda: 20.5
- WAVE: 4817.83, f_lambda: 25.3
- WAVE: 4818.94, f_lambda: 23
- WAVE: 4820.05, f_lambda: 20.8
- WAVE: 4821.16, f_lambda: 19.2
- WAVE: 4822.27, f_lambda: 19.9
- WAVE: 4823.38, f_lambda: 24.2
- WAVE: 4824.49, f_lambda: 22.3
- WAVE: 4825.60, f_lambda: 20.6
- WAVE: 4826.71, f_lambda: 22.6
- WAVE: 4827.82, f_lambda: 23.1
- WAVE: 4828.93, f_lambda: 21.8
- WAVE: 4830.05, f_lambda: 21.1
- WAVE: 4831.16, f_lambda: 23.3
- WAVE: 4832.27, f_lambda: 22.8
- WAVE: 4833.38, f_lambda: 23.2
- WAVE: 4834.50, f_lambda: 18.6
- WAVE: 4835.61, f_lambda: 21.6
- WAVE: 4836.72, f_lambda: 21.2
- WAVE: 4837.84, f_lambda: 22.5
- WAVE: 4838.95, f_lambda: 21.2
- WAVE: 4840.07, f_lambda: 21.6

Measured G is 279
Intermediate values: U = 16.7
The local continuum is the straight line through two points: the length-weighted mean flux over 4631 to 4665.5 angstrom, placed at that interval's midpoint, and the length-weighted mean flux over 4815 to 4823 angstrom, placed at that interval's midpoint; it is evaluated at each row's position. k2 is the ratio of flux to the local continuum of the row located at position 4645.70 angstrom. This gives 1.14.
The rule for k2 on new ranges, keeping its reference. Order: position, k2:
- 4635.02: 0.19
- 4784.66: 1.18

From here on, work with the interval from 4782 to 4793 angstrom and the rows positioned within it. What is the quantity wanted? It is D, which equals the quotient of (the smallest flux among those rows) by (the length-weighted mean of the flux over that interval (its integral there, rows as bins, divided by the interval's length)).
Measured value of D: 0.861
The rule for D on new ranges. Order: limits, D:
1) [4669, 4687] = 0.831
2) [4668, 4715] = 0.251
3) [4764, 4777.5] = 0.875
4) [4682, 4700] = 0.482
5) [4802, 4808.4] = 0.958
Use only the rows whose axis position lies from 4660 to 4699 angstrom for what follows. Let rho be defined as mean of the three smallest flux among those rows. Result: 18.8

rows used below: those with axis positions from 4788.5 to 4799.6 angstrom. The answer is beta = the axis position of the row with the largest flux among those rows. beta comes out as 4789.07 angstrom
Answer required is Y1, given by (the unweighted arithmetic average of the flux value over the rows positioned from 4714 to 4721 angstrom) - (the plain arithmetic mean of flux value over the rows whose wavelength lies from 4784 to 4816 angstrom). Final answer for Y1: 1.8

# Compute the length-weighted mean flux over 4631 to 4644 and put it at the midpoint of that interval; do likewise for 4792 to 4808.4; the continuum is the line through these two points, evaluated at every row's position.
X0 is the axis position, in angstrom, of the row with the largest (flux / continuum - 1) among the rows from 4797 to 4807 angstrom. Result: 4801.22 angstrom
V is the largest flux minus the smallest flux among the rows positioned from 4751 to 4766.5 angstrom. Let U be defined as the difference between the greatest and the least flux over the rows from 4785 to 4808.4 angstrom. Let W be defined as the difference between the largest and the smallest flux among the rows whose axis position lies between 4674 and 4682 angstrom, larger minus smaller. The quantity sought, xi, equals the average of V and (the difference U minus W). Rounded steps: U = 6.50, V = 4.8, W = 6.3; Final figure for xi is 2.5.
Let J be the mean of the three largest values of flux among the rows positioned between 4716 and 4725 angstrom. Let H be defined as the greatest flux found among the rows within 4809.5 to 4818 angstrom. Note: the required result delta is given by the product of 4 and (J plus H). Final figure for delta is 203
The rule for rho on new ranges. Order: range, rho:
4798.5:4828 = 19.4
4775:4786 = 20.8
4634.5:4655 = 9.5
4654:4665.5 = 21.5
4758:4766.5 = 21.6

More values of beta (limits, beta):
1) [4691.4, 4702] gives 4691.93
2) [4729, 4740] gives 4738.61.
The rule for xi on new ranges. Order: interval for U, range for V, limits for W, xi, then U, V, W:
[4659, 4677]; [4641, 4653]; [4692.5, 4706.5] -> -4.2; 4.70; 5.1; 18.1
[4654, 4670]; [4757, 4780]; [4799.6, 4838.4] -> 2.4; 5.60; 5.9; 6.7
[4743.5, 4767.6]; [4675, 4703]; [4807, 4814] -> 10.8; 5.40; 19.8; 3.7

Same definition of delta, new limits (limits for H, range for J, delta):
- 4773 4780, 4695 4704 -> 182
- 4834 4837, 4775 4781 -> 177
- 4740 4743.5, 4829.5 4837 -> 193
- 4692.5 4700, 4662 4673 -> 182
